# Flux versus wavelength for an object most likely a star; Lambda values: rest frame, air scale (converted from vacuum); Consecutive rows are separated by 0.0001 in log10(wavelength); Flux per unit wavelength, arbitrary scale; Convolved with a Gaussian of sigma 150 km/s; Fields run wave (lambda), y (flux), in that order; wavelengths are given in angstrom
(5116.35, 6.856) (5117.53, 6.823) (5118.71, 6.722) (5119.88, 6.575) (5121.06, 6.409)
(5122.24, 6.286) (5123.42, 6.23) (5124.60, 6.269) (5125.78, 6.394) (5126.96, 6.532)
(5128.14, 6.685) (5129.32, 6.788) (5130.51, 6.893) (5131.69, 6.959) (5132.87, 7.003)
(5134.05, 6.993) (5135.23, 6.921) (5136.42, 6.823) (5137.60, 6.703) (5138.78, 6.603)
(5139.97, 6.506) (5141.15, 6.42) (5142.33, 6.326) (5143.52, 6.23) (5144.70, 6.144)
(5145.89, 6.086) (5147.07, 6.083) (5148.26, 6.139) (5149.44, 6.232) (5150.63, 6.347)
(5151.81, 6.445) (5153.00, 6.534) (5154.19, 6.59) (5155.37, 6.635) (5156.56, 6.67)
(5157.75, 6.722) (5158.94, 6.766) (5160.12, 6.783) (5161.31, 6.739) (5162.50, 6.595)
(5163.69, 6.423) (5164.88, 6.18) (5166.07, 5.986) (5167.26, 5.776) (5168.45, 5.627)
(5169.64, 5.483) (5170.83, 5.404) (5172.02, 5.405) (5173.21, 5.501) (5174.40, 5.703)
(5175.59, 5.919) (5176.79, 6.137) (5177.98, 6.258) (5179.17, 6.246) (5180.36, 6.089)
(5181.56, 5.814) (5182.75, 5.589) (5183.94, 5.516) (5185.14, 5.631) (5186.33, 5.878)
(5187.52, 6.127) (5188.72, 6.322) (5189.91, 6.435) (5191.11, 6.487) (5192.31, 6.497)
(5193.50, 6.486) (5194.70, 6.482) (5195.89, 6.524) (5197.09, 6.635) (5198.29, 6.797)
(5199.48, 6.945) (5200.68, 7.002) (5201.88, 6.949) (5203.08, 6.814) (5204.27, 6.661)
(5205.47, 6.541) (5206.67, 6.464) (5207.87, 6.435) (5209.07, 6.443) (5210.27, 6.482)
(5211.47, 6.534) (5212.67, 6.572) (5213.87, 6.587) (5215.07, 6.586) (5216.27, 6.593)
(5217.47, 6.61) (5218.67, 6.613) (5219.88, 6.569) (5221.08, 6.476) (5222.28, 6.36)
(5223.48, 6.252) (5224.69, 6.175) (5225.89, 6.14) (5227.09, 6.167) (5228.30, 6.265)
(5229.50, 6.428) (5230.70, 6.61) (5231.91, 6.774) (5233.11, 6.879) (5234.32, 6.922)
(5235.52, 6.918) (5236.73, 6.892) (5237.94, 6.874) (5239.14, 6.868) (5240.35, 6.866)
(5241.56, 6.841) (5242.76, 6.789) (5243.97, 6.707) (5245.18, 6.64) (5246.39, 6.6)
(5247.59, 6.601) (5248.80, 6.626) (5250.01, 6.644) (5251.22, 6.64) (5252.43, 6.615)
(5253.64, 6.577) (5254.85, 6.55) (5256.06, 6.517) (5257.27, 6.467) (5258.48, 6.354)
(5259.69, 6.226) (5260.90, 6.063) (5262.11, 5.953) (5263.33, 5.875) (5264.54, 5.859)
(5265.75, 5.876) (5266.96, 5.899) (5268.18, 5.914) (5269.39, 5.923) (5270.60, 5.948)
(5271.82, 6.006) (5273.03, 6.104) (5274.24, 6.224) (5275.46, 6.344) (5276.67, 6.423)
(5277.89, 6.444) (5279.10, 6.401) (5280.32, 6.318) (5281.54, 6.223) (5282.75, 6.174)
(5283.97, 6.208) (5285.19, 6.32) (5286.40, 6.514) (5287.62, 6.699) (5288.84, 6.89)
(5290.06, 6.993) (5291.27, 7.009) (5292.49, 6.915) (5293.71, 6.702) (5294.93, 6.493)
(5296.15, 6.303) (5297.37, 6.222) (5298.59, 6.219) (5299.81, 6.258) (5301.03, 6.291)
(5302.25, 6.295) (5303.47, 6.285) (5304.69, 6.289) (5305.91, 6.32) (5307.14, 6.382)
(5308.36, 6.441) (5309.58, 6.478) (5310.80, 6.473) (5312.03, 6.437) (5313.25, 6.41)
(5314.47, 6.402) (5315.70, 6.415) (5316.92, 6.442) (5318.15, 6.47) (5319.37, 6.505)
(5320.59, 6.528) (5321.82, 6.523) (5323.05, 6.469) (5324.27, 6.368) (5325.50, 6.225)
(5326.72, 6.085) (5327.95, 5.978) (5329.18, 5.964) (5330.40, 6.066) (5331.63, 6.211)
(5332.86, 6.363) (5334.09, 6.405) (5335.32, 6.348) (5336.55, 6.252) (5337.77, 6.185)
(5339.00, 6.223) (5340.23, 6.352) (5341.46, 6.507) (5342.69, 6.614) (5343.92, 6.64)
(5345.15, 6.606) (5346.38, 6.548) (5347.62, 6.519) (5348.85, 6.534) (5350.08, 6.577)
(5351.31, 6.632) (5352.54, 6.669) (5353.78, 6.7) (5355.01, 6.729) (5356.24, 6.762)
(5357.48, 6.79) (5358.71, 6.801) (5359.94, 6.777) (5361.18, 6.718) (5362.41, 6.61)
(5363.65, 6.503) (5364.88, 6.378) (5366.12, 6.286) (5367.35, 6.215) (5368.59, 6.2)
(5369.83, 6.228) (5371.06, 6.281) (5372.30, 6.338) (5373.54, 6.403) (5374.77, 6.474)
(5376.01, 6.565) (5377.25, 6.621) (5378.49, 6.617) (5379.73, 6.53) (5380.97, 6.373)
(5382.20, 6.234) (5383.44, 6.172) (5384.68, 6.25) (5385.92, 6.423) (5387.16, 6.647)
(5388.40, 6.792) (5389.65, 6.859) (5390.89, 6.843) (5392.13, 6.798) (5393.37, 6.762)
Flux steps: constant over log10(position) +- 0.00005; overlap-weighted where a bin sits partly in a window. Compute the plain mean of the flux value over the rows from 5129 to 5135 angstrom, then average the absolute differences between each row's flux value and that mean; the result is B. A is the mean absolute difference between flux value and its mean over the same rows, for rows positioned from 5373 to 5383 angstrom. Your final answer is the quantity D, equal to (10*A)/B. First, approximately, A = 0.11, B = 0.07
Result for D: 15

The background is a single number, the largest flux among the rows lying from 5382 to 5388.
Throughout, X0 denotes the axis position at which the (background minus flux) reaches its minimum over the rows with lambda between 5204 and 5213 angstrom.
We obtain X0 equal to 5204.27 angstrom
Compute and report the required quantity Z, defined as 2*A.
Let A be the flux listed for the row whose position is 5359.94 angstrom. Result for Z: 13.6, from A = 6.777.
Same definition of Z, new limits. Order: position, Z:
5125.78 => 12.8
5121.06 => 12.8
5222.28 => 12.7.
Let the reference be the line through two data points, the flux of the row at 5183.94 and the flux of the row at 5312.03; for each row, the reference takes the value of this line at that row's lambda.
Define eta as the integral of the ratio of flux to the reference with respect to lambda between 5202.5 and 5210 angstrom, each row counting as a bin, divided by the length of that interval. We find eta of 1.16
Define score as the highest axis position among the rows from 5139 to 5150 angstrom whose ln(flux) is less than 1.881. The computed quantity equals 5149.44 angstrom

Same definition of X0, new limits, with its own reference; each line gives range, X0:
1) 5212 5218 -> 5217.47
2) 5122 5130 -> 5129.32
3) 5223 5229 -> 5228.30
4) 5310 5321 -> 5320.59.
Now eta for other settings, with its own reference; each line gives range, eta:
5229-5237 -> 1.15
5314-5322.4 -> 1.00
